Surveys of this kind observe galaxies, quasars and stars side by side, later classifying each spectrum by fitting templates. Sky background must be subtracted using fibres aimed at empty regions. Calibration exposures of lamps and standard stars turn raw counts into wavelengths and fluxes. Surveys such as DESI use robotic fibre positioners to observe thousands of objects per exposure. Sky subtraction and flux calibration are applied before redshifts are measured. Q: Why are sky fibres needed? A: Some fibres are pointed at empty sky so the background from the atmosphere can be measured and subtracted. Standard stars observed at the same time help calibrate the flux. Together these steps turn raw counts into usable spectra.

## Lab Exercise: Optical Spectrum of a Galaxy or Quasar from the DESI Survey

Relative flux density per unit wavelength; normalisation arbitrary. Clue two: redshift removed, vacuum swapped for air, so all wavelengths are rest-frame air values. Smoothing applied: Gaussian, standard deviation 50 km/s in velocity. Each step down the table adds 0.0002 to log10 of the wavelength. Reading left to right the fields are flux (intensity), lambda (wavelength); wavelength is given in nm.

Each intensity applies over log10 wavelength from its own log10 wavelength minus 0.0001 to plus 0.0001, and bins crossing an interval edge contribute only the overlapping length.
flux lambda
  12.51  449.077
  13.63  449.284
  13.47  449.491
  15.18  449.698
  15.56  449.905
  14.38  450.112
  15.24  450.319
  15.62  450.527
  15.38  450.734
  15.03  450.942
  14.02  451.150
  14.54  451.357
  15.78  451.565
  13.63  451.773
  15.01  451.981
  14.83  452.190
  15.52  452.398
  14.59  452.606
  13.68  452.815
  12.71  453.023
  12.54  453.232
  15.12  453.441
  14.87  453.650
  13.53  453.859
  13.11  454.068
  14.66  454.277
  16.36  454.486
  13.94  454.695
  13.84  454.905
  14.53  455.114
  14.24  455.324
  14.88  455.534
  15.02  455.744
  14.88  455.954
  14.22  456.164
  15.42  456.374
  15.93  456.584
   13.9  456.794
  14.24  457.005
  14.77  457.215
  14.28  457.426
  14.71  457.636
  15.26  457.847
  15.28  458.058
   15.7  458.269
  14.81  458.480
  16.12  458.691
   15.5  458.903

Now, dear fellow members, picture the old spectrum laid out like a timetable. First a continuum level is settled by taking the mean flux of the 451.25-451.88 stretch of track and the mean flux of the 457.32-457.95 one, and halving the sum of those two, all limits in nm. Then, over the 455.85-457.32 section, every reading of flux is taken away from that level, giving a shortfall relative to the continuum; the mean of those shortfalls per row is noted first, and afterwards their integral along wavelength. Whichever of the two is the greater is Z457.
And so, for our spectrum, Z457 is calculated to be -0.1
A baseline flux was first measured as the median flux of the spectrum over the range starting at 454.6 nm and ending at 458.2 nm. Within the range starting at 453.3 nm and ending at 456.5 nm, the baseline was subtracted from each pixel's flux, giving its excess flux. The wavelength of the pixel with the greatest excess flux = 454.486 nm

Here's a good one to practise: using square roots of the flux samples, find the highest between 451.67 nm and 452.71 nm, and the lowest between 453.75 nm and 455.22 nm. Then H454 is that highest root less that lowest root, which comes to 0.32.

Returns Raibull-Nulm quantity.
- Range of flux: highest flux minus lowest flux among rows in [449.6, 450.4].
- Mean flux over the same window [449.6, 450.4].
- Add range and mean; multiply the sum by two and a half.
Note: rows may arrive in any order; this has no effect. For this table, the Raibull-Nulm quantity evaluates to 40.7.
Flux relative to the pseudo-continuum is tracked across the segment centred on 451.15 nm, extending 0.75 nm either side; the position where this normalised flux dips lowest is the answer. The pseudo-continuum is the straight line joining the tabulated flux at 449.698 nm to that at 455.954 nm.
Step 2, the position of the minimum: 451.773 nm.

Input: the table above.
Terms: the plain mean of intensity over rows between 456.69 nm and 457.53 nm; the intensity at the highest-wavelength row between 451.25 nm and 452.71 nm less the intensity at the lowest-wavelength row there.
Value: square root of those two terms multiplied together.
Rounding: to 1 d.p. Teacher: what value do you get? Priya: 0.8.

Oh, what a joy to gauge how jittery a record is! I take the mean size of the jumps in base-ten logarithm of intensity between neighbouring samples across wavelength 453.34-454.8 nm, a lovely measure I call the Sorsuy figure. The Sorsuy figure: 0.038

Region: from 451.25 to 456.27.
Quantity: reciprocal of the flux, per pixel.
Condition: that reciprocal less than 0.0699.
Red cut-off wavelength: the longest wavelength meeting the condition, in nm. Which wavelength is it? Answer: 455.954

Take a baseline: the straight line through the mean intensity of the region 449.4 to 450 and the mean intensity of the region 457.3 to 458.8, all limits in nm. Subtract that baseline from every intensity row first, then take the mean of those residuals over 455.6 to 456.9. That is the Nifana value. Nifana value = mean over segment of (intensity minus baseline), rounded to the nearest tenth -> -0.2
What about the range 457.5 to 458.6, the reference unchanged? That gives 0.0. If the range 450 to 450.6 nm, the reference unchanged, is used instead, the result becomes 0.3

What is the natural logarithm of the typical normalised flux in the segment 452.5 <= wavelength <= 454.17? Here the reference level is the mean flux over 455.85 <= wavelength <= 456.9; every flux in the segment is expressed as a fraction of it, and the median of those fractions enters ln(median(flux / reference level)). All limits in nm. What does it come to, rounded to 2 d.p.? -0.09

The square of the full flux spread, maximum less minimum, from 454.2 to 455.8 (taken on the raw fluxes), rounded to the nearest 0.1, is 6.4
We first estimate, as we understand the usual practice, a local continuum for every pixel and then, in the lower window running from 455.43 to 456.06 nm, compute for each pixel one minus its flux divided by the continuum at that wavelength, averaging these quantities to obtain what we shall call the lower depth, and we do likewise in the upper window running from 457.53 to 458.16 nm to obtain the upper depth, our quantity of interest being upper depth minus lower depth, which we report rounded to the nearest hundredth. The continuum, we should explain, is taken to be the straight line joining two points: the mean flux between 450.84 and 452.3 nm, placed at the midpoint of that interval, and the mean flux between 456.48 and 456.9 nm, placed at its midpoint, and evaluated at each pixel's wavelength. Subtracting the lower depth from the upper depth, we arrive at 0.00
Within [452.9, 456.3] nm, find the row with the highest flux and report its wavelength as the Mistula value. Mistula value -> 454.486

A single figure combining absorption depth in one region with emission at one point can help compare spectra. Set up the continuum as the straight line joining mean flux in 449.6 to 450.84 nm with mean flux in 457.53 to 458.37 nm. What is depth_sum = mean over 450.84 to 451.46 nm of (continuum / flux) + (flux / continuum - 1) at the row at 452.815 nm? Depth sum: 0.95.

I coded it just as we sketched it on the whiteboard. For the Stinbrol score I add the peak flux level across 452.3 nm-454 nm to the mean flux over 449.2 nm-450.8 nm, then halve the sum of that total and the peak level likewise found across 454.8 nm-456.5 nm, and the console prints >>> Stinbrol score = 22.9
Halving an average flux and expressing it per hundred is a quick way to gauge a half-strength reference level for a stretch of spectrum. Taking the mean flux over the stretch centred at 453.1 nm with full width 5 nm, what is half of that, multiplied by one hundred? 722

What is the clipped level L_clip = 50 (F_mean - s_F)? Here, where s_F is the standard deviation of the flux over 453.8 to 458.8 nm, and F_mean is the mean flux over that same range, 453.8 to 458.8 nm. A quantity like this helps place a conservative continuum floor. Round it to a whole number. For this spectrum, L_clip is 697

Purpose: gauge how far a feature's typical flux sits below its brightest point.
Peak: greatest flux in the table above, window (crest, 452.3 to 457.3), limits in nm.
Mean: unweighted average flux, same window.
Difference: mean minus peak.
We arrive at -1.9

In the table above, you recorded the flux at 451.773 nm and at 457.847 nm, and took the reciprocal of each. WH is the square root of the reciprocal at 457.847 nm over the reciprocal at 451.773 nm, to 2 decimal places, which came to 0.95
